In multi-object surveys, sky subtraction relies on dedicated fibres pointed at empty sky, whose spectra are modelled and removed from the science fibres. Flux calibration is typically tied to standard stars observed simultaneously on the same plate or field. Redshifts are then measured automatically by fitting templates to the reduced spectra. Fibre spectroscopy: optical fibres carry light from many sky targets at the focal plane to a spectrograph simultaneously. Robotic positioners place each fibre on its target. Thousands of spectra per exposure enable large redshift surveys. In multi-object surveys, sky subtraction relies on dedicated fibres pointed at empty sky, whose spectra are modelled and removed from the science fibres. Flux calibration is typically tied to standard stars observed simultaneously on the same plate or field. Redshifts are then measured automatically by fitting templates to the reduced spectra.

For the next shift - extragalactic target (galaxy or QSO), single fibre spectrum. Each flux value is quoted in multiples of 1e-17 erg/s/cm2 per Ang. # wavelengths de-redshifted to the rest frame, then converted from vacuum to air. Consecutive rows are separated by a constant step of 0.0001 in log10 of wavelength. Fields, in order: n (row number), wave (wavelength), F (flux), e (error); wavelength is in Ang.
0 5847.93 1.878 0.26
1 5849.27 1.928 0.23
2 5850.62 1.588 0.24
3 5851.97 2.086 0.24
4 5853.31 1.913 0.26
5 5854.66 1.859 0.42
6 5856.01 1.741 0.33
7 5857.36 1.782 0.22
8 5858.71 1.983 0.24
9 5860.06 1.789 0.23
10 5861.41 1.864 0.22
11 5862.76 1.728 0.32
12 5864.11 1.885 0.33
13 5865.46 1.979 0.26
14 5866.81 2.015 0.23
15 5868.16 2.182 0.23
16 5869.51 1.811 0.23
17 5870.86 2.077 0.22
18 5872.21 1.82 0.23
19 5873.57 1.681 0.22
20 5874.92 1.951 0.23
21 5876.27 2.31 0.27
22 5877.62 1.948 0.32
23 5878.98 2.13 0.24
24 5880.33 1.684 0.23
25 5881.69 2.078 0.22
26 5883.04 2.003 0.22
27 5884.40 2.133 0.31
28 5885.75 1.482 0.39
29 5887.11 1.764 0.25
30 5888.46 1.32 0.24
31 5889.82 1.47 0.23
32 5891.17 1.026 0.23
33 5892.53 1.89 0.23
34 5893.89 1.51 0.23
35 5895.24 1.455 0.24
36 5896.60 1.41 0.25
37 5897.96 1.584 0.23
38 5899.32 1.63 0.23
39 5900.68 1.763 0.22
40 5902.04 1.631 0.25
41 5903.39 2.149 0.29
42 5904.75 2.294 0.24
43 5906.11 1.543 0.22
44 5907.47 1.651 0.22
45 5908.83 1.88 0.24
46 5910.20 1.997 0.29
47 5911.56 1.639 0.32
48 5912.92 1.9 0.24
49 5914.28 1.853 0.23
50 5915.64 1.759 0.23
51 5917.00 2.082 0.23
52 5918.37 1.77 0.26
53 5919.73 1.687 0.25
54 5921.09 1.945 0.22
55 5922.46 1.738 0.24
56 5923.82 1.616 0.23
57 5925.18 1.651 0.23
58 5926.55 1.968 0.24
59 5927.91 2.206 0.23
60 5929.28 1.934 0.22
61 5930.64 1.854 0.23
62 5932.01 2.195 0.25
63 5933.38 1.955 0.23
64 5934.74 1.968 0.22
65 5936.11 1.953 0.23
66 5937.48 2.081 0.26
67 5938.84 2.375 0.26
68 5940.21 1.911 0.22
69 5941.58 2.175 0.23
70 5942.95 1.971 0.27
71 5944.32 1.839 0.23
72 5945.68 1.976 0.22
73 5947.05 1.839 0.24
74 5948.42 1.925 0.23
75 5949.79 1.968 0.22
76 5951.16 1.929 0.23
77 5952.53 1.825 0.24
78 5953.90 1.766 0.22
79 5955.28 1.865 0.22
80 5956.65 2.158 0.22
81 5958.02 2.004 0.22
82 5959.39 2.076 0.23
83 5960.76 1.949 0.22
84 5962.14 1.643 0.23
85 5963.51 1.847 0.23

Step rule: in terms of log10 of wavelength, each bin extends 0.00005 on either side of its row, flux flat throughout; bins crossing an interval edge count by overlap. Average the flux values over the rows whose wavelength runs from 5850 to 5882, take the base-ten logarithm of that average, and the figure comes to 0.281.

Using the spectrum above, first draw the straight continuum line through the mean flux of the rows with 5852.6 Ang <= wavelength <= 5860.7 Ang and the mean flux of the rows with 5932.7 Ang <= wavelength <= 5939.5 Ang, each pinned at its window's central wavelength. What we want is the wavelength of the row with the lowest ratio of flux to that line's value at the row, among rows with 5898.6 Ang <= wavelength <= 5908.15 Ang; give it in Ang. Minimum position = 5906.11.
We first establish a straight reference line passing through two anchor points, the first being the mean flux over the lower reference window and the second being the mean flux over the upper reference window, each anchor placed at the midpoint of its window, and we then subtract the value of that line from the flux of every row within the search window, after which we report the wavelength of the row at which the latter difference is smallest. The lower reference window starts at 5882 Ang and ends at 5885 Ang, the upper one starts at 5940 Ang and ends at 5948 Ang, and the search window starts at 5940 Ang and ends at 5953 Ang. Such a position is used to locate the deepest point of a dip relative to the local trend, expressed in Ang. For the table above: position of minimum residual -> 5944.32 Ang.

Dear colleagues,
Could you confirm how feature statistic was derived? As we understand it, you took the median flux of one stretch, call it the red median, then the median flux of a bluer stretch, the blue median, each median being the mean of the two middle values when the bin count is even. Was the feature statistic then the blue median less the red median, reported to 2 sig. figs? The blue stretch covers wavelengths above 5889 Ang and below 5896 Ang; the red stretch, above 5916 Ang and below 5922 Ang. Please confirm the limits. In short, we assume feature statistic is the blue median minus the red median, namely -0.39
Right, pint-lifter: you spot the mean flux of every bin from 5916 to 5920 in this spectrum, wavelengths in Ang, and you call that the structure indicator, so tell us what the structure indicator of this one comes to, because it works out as 1.85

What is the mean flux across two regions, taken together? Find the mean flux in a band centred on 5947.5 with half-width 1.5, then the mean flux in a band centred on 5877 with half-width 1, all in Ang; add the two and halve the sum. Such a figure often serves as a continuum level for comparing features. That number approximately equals 2.01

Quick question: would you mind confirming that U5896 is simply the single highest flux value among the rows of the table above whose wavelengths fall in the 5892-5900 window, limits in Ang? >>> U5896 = 1.89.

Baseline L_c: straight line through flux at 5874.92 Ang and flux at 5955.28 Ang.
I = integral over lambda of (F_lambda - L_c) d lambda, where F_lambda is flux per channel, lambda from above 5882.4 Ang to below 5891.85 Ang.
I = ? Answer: -3.2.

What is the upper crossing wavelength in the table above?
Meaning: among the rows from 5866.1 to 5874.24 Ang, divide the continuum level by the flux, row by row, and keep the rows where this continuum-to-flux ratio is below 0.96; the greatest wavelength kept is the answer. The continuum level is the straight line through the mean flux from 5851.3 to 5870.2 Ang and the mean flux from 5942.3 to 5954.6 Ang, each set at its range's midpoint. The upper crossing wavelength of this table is 5870.86 Ang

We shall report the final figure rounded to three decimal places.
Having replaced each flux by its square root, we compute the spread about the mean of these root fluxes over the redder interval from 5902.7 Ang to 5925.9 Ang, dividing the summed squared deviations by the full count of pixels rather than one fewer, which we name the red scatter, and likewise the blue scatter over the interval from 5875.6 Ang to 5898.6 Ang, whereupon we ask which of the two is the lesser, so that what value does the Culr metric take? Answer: 0.074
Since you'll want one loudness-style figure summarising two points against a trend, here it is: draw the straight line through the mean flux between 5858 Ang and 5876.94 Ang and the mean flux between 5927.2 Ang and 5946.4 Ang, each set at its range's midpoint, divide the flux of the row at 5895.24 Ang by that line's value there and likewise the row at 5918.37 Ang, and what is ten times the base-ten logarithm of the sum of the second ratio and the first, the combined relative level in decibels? 2.1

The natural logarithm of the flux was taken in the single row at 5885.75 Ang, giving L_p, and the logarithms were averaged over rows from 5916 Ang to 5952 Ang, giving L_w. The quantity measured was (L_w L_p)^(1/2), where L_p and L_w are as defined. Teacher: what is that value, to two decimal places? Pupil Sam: 0.51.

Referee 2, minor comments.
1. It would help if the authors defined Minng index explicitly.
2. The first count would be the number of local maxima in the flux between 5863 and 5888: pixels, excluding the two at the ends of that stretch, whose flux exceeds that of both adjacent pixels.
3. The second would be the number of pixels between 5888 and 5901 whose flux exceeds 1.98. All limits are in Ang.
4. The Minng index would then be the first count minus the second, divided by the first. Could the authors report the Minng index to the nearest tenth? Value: 1.0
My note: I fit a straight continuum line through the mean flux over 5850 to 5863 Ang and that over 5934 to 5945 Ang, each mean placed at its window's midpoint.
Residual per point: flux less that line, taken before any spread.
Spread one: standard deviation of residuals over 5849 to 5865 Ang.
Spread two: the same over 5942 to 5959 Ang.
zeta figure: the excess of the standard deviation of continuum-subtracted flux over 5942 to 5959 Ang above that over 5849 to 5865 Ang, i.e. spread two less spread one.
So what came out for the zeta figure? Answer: -0.03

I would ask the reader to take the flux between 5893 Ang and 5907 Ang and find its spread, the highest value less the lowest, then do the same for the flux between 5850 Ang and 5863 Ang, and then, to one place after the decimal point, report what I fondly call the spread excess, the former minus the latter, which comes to 0.4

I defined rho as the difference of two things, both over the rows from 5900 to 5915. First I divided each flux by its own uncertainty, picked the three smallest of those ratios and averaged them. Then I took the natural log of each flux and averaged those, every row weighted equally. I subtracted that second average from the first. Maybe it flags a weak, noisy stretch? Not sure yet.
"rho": 5.6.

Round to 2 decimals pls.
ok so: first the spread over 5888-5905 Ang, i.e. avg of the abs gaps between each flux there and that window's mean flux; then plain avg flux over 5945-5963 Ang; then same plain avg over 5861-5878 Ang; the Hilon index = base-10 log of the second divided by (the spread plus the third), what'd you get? -0.06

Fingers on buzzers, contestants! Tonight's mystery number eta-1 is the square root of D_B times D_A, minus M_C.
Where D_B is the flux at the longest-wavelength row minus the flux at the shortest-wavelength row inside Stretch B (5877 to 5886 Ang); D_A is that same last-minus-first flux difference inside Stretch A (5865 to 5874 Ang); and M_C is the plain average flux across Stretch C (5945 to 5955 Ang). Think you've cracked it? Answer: -1.52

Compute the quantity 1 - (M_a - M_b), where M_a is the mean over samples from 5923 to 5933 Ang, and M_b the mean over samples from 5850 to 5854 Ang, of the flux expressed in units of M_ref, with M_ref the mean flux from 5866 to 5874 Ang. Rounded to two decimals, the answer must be 0.97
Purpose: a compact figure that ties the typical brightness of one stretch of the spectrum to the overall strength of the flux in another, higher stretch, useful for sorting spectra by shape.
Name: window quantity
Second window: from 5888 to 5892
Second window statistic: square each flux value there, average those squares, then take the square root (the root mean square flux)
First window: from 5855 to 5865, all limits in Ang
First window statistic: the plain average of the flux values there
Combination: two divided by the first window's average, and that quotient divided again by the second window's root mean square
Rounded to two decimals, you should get 0.85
